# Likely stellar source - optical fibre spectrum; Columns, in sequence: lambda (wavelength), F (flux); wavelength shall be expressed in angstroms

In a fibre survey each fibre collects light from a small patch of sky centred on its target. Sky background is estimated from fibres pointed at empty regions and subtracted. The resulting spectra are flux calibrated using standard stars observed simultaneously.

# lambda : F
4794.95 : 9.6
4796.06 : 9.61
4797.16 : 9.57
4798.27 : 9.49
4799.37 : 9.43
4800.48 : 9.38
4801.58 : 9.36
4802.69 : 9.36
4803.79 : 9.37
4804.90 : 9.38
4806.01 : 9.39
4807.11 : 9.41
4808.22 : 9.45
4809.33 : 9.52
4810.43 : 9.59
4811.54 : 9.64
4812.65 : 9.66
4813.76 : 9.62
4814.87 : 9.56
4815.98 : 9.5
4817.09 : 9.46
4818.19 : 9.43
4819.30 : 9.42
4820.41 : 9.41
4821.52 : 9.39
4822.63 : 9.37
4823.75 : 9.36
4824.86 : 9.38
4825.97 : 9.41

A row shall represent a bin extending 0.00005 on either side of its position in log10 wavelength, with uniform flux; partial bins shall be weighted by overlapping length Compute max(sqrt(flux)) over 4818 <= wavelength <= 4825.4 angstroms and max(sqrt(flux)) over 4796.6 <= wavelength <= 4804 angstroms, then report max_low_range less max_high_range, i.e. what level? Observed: 0.023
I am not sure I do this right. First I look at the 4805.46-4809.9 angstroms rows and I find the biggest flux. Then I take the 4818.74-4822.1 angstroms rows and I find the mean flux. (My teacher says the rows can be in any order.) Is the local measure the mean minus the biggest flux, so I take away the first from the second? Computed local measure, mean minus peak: -0.11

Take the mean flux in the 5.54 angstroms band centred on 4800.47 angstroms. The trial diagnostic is 9.40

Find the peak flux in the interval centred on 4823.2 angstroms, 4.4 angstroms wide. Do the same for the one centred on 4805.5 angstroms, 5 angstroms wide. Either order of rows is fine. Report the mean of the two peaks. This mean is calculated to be 9.40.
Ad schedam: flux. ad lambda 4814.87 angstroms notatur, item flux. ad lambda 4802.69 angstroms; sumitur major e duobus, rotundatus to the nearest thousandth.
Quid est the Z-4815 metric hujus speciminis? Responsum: 9.560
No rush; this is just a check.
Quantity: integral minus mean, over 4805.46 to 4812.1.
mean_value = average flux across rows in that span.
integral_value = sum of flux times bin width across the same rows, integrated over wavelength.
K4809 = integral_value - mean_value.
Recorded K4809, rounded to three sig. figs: 53.6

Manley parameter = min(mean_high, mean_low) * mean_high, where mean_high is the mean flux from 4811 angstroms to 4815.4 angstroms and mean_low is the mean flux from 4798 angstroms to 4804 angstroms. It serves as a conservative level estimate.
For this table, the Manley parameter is 90.4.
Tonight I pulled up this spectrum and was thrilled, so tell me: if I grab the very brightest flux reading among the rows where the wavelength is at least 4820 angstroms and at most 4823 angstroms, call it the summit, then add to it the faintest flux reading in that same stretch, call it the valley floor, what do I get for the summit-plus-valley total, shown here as 18.8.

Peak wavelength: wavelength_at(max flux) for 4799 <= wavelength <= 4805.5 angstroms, 4799.37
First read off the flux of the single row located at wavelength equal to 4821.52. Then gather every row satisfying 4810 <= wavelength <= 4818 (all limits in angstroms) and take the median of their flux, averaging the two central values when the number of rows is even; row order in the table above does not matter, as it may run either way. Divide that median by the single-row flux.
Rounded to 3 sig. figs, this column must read 1.02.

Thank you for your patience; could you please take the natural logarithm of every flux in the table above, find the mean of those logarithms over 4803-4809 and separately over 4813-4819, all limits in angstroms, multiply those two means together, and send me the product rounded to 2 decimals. 5.05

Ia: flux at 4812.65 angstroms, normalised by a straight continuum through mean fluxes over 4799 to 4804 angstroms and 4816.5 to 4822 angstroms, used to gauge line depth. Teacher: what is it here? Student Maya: 1.03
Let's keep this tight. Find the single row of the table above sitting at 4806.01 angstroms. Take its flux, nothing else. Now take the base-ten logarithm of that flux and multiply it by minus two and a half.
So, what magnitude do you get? -2.43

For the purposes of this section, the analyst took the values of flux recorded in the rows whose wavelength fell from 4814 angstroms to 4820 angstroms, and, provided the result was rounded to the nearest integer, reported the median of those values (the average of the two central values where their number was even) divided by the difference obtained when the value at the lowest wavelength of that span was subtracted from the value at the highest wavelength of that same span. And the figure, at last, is -68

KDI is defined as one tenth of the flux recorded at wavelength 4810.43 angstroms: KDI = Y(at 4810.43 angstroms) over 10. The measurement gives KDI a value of 0.959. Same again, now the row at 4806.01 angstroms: 0.939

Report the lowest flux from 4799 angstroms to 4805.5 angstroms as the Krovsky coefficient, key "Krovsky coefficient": 9.36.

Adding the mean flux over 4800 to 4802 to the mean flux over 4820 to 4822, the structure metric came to 18.8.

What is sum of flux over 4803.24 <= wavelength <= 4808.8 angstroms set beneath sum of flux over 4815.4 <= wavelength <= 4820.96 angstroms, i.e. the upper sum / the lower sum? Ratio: 1.005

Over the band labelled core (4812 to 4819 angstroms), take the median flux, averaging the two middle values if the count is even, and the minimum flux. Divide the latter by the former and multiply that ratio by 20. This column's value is 19.79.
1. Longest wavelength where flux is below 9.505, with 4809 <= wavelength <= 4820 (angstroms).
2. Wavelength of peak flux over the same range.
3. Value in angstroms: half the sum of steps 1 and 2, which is 4816.0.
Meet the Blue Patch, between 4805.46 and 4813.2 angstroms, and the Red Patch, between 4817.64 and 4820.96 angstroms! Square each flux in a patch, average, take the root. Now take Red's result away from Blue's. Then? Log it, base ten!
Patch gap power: -0.99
